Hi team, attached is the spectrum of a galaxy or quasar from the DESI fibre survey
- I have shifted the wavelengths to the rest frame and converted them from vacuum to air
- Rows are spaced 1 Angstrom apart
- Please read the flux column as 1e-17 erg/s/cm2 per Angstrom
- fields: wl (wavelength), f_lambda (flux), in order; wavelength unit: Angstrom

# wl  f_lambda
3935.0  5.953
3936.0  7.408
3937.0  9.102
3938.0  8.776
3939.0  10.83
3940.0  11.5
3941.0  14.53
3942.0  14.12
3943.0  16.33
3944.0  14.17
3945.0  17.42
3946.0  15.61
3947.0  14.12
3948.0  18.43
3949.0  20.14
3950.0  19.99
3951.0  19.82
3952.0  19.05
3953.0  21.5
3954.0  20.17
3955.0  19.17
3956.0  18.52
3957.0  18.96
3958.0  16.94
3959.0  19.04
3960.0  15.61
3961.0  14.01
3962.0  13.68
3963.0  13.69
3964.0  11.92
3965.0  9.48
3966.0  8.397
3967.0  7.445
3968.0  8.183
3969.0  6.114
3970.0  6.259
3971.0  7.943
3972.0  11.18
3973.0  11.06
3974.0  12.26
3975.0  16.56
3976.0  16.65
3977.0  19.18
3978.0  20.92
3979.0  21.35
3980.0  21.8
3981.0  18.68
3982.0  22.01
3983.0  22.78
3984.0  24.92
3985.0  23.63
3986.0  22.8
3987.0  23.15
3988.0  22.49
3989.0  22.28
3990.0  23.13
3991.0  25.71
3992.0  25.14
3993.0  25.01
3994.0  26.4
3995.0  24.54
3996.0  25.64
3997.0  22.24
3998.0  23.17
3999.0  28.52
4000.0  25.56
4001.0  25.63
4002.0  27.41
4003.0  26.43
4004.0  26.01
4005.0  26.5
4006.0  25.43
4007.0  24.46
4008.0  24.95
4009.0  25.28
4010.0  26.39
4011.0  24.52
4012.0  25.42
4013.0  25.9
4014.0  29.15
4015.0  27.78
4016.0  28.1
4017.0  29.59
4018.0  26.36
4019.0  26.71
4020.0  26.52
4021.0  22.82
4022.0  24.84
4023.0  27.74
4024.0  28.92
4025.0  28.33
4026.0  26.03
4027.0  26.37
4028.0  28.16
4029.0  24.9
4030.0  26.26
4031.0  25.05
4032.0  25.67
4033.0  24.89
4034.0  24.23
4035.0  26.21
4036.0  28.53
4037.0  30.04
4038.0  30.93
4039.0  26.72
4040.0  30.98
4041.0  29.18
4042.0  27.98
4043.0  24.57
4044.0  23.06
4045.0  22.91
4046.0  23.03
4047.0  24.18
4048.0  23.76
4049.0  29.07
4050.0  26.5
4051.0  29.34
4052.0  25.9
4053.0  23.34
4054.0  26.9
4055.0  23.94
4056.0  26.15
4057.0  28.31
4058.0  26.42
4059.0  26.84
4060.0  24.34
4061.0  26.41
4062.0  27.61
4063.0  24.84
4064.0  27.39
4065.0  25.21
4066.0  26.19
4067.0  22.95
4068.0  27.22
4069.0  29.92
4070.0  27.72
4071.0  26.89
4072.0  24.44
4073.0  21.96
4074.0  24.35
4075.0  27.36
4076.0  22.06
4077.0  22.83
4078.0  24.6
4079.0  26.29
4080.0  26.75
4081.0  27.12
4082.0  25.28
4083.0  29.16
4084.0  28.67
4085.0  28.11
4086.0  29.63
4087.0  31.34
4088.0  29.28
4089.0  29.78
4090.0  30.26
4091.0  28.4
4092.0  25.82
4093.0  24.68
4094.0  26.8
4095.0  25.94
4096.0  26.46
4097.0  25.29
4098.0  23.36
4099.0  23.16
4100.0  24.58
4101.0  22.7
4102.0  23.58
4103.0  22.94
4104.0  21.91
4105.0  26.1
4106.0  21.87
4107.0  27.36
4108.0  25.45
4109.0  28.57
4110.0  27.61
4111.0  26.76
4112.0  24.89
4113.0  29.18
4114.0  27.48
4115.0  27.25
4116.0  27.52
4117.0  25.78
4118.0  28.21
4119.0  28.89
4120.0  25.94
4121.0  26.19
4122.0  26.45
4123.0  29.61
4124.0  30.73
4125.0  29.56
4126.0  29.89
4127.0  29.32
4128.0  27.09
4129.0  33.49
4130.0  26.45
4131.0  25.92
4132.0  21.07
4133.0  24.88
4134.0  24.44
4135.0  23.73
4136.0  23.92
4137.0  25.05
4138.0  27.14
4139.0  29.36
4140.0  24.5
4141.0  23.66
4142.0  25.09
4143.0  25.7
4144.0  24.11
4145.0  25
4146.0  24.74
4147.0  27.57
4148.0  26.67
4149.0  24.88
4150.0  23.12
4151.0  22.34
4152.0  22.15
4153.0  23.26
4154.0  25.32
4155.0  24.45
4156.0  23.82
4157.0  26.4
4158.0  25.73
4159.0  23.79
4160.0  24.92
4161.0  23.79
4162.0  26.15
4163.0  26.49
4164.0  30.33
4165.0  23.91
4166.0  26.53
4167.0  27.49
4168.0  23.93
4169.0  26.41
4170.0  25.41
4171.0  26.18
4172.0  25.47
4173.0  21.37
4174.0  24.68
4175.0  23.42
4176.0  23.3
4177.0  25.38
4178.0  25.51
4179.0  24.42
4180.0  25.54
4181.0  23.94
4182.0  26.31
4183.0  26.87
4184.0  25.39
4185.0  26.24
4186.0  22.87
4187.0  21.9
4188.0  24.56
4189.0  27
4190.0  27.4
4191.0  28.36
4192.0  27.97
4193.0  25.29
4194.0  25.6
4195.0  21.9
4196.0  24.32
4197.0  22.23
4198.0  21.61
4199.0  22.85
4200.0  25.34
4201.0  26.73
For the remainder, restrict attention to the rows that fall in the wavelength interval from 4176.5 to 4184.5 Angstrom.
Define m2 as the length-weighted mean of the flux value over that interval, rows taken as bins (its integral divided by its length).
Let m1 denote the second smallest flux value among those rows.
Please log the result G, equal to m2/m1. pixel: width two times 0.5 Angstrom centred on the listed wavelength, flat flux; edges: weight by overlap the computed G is 1.041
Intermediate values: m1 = 24.42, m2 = 25.42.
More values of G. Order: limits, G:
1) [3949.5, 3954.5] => 1.014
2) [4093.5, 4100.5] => 1.074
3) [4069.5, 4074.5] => 1.030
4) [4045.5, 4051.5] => 1.093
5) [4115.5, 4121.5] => 1.044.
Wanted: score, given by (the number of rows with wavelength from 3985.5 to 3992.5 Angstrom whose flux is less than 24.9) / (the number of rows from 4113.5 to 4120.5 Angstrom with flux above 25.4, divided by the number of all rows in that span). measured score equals 5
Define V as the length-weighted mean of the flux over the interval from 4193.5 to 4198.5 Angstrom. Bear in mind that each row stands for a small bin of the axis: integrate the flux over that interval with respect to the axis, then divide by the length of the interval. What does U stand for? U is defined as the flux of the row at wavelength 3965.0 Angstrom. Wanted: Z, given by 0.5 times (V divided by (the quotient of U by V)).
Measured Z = 28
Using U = 9.48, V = 23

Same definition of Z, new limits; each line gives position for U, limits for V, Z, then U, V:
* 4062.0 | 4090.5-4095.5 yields 13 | 27.61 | 26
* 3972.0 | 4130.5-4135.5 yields 26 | 11.18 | 24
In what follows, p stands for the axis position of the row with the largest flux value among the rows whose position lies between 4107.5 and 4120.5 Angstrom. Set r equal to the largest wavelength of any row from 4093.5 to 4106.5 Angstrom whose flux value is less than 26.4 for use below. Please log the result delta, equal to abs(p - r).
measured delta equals 7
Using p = 4113.0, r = 4106.0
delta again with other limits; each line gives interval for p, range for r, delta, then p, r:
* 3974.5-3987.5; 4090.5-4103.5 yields 119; 3984.0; 4103.0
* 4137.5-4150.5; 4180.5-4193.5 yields 54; 4139.0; 4193.0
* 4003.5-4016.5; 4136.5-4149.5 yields 135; 4014.0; 4149.0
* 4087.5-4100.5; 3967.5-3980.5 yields 110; 4090.0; 3980.0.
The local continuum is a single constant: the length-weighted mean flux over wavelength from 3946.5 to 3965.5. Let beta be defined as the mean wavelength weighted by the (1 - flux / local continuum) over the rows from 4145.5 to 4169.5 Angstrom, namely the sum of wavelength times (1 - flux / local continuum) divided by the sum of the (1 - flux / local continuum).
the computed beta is 4158.0 Angstrom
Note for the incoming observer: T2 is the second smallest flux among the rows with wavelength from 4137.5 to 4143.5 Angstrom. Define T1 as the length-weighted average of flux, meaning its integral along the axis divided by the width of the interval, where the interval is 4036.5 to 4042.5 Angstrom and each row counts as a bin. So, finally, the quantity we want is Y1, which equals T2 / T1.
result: 0.84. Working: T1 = 29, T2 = 24.5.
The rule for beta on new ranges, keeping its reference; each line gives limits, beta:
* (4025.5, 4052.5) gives 4038.9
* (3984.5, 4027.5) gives 4007.6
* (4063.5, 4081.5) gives 4072.3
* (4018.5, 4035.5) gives 4026.8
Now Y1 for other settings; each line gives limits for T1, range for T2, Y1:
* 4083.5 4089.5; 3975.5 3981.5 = 0.63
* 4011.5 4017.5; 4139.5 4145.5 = 0.87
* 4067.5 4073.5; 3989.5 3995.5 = 0.93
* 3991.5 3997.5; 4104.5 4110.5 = 1.03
